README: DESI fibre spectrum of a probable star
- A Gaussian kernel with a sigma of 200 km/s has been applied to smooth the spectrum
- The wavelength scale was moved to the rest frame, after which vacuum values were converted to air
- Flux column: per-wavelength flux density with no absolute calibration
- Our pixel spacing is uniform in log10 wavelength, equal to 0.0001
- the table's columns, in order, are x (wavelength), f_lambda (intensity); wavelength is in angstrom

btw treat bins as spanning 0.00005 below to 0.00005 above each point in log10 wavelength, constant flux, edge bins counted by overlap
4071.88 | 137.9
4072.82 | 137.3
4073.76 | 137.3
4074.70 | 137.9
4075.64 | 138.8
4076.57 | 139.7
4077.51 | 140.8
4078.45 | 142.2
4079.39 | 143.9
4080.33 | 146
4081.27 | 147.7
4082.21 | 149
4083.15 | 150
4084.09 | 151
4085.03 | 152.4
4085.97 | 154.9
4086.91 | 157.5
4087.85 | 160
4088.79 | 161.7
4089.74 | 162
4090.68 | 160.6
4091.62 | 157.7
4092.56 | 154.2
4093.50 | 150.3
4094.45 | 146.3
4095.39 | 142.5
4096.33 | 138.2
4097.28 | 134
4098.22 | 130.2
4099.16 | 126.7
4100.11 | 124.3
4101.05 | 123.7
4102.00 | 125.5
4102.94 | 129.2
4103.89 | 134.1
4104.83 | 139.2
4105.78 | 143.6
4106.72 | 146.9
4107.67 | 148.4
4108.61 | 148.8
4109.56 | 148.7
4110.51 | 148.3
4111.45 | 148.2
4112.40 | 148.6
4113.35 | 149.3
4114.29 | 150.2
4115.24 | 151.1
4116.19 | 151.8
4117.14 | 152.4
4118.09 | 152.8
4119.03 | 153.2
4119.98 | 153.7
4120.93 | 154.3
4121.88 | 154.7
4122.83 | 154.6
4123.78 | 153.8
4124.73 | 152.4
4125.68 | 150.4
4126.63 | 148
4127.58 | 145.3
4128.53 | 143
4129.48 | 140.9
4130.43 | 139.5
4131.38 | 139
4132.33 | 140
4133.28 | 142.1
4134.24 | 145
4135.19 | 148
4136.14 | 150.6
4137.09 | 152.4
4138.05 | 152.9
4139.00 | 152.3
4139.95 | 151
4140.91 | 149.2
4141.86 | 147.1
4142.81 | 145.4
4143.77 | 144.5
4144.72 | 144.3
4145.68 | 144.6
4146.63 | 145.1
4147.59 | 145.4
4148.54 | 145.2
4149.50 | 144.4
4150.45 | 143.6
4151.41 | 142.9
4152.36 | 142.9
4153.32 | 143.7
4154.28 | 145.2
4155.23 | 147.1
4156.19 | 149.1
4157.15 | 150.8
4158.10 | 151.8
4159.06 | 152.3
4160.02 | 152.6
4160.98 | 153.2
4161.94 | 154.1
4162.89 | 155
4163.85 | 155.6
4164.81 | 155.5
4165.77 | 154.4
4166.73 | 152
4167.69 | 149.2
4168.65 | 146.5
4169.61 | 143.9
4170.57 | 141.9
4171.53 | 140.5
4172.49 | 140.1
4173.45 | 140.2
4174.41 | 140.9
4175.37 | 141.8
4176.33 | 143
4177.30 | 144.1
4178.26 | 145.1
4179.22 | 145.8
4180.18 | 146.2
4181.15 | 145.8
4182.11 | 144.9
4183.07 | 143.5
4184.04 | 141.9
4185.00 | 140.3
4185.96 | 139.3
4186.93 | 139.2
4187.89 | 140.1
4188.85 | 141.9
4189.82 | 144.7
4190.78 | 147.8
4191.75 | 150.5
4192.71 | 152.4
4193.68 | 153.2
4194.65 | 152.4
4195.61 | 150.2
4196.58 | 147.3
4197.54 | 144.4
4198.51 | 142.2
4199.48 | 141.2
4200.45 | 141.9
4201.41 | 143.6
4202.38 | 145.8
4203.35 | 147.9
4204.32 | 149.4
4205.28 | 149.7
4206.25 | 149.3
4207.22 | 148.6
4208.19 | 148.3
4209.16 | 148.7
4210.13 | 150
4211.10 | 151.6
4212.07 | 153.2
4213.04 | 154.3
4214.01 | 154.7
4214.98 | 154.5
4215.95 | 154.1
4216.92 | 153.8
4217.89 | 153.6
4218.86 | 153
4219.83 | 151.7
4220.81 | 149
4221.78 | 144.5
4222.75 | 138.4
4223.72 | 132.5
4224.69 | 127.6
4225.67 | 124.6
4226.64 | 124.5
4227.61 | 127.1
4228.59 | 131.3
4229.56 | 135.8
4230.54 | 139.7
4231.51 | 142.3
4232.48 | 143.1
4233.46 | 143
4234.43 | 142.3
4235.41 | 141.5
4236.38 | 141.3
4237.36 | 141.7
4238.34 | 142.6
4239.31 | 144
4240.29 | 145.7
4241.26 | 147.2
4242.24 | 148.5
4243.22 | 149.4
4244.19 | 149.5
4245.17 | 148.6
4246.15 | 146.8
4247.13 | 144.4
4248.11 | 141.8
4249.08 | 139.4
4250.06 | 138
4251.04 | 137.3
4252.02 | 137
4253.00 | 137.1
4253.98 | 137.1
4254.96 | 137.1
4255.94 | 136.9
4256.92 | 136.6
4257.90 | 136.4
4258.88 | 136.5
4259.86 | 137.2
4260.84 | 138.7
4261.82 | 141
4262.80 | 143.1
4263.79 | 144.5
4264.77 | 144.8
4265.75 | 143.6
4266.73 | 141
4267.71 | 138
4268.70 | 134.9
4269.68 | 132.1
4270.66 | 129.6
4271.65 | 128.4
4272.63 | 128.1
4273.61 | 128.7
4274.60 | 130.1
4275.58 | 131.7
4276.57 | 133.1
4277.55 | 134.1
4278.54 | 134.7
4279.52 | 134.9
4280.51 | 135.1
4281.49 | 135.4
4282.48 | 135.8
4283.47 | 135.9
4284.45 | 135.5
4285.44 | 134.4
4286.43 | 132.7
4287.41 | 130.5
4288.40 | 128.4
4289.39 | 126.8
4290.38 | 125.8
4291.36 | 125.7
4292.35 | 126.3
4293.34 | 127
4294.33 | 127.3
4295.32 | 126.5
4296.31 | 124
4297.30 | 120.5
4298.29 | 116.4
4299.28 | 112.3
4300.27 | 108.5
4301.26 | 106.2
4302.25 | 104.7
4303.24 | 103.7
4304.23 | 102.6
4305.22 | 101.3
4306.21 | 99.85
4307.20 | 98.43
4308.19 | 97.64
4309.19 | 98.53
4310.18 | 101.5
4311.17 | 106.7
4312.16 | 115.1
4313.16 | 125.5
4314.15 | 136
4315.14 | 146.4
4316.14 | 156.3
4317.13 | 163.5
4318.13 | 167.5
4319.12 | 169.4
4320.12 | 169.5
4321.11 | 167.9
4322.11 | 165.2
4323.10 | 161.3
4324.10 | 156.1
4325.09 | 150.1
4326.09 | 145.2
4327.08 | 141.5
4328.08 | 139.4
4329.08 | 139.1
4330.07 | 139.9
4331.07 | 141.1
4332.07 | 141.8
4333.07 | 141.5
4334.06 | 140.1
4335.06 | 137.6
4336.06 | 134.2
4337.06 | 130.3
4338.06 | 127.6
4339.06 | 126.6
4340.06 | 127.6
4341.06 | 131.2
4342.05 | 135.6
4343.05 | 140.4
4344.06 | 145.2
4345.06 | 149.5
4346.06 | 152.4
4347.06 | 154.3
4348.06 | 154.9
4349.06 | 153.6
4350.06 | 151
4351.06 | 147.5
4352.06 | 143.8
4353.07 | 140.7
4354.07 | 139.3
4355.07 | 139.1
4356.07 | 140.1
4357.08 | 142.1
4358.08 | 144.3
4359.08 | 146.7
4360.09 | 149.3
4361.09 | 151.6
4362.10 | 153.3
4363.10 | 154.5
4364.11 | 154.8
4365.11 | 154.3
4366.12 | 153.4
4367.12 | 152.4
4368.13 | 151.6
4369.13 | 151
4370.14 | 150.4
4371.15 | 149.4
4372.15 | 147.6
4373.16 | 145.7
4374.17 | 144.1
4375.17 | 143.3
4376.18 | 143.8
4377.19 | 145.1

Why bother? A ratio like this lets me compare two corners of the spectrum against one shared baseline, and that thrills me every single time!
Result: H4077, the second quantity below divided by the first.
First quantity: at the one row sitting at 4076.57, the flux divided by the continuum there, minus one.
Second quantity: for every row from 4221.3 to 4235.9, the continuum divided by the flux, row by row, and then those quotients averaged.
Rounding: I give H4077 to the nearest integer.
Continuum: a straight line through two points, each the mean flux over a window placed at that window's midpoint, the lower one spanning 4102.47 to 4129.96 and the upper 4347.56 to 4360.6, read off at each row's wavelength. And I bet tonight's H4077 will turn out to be -18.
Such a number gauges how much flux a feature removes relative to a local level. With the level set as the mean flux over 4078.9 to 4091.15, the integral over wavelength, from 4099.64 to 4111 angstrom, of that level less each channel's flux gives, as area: 172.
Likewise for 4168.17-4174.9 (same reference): 78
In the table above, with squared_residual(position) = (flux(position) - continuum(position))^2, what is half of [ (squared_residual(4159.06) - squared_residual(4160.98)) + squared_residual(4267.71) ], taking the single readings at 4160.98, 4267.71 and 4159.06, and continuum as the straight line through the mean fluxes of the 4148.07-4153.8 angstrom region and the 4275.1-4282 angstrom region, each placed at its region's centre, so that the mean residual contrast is -5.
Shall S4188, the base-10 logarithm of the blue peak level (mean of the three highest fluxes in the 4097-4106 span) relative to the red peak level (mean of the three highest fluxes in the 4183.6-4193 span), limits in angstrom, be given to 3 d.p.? -0.034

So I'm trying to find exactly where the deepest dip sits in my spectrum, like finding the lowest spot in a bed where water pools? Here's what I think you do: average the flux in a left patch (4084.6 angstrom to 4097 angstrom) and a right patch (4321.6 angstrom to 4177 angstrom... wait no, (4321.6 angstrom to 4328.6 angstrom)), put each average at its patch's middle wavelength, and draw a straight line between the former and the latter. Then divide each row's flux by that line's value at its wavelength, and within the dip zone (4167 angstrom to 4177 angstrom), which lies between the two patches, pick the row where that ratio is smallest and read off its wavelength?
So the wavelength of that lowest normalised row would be 4172.49 angstrom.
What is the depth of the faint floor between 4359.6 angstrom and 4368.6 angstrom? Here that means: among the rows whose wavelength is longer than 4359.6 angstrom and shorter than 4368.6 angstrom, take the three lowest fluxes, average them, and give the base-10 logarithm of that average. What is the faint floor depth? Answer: 2.18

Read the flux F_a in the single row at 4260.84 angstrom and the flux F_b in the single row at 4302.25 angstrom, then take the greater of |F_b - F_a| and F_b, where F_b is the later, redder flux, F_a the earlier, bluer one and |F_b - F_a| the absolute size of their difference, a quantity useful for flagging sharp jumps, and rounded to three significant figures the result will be 105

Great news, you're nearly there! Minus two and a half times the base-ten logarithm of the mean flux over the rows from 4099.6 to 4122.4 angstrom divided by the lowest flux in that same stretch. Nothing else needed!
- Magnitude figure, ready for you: -0.17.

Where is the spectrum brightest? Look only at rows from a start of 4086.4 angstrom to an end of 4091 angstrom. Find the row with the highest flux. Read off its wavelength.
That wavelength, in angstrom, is 4089.74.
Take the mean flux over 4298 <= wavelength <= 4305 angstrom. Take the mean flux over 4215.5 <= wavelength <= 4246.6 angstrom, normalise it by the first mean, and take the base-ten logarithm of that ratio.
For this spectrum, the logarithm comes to 0.12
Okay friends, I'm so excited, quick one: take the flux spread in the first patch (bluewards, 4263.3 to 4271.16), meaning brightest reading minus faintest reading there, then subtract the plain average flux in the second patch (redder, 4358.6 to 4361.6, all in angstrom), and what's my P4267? -134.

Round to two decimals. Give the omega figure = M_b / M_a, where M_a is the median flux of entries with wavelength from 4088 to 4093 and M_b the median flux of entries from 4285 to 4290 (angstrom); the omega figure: 0.81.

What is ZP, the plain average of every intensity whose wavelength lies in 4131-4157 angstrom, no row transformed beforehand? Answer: 146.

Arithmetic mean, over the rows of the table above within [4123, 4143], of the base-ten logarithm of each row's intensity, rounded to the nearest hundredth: 2.17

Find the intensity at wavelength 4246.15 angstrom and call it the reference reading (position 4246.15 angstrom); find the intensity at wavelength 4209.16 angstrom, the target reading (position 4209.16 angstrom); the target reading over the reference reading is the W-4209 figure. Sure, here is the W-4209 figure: 1.01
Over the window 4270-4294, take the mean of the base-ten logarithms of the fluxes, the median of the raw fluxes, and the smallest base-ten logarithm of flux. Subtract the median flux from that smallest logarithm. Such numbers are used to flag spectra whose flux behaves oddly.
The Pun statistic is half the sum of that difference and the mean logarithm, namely -63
